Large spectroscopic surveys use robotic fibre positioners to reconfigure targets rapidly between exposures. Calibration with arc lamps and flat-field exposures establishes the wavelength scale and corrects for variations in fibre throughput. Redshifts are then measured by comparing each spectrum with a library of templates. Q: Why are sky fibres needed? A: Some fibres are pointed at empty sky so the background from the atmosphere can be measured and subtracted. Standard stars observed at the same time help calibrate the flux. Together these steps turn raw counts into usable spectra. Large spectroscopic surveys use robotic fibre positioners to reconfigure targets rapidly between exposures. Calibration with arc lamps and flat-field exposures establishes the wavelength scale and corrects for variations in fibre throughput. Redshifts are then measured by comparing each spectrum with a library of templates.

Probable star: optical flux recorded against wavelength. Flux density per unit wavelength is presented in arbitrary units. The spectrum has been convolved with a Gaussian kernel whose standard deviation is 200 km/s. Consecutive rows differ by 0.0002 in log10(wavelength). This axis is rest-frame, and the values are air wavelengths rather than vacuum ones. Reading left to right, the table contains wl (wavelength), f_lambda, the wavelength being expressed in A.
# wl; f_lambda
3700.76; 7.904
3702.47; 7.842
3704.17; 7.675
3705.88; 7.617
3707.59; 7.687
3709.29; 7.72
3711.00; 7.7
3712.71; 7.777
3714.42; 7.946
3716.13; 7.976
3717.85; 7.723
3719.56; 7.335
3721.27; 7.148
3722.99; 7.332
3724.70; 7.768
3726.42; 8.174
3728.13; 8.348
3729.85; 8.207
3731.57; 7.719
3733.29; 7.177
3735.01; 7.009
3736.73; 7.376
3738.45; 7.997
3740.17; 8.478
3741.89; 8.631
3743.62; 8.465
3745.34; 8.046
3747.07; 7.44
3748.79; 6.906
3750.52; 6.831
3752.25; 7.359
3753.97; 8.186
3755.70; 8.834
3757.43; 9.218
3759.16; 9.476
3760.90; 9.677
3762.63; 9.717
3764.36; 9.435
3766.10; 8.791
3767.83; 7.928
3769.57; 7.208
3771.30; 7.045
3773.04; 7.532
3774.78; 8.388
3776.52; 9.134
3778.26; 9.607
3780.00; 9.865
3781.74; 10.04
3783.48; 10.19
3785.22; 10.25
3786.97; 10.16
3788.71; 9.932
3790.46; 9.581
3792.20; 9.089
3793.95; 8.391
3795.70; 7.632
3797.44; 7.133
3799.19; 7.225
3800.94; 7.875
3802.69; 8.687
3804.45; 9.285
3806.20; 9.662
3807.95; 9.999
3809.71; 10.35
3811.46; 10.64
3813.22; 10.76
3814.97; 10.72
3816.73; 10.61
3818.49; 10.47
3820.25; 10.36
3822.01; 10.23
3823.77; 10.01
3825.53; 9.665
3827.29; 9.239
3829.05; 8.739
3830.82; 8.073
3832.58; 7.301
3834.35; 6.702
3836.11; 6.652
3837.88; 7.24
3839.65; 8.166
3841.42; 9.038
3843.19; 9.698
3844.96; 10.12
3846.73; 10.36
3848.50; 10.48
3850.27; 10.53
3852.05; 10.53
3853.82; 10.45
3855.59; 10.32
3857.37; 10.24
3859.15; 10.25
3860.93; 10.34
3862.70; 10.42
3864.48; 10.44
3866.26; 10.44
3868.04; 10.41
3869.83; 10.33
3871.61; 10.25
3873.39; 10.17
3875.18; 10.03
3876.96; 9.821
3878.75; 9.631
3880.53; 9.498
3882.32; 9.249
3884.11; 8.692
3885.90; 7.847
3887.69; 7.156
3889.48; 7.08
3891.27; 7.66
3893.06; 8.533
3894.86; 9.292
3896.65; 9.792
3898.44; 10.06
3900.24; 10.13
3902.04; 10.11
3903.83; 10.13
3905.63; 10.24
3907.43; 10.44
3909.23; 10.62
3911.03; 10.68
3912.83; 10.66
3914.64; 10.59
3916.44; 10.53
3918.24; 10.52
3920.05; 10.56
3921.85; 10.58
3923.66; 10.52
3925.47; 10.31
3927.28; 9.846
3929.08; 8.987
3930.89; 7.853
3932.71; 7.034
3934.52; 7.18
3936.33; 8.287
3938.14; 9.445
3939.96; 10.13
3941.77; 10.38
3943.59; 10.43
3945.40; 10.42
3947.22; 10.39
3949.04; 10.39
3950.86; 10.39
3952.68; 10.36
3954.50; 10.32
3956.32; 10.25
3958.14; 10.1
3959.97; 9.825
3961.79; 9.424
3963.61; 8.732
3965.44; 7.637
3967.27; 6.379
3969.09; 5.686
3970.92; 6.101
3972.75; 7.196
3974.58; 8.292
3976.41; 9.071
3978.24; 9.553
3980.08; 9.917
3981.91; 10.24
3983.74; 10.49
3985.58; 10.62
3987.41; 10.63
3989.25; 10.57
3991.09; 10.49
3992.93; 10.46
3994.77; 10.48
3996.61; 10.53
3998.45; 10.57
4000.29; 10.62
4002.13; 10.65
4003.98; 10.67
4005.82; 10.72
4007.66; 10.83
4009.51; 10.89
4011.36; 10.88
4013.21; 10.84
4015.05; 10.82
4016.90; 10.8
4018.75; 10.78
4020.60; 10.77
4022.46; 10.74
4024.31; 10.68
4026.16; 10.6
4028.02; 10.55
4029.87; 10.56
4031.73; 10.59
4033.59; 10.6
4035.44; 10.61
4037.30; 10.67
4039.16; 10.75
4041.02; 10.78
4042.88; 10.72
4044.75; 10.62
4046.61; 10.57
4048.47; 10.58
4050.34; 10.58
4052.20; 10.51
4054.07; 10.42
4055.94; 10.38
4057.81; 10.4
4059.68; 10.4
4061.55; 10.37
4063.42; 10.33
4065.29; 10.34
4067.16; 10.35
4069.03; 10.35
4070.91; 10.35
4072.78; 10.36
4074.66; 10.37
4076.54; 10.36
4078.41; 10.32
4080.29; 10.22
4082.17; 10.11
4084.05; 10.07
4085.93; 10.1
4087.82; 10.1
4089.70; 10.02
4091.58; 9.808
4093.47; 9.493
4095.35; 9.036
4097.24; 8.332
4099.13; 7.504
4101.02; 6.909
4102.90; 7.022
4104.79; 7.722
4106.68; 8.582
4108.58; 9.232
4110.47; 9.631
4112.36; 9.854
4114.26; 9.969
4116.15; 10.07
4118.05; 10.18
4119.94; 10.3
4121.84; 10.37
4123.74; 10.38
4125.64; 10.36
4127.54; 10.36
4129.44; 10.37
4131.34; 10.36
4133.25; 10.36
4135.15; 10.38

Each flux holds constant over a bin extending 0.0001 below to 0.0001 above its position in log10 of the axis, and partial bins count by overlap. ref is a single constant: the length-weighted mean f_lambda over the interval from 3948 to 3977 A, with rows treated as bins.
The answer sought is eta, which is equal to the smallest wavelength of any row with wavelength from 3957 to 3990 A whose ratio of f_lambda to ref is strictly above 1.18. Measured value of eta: 3983.74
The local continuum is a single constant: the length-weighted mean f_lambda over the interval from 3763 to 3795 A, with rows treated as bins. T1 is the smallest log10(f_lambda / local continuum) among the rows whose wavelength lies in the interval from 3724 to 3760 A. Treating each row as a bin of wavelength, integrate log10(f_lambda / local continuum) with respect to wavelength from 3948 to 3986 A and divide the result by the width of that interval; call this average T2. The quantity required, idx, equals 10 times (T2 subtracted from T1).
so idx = -1.2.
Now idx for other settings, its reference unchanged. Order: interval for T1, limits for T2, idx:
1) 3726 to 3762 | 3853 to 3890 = -1.5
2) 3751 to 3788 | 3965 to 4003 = -1.2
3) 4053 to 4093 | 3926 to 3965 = 0.2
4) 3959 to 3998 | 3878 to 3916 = -2.2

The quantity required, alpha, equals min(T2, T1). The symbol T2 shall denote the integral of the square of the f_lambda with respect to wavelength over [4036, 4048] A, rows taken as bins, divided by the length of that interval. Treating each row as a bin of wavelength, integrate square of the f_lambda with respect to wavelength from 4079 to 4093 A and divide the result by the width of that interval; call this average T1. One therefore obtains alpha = 101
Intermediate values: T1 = 101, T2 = 114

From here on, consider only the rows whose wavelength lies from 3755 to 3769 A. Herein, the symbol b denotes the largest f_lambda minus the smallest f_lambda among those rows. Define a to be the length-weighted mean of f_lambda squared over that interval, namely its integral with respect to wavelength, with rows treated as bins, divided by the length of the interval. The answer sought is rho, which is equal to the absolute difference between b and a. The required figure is 81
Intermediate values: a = 83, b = 1.8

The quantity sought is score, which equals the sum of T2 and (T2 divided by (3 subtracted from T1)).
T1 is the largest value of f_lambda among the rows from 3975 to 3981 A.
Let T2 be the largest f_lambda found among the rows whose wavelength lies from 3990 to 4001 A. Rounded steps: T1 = 9.917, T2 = 10.62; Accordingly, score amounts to 12.2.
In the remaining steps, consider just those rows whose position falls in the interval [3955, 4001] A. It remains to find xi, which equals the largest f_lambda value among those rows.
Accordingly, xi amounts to 10.63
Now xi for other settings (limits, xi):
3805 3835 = 10.76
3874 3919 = 10.68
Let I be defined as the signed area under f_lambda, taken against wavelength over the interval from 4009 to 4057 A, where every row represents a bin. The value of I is 512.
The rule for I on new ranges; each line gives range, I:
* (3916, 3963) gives 459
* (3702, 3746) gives 343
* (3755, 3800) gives 401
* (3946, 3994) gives 450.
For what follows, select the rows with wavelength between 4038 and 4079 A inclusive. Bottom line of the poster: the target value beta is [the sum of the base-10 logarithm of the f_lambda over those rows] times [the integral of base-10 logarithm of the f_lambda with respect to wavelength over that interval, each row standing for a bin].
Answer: 938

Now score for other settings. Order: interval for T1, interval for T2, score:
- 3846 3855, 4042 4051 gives 12.1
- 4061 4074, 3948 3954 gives 11.8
